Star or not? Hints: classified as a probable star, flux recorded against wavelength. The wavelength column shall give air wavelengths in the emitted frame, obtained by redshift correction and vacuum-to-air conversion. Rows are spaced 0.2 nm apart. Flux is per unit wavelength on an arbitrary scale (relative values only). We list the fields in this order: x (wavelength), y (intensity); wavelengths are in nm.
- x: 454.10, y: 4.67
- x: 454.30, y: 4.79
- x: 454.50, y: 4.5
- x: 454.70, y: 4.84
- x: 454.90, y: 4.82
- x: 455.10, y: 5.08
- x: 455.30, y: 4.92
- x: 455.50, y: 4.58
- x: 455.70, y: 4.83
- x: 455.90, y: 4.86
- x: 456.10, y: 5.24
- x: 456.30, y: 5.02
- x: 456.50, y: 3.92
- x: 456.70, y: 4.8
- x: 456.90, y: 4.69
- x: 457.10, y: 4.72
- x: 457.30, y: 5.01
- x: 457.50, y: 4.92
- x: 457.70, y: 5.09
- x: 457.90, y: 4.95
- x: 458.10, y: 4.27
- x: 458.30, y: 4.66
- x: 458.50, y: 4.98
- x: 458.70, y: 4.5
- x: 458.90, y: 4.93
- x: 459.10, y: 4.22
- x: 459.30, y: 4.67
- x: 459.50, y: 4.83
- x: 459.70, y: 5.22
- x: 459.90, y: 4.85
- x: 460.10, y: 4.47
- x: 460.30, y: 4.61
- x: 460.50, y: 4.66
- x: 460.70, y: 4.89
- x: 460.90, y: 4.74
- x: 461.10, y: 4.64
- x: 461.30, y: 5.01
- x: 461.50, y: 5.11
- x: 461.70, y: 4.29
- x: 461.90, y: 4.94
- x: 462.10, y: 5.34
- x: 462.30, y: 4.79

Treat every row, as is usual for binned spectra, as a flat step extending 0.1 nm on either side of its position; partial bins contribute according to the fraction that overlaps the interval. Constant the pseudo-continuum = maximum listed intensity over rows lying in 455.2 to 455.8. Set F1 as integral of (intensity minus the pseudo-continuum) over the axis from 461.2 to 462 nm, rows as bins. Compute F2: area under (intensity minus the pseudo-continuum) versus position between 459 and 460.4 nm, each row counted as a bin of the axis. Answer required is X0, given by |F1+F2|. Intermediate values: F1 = -0.07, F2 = -0.31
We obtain 0.38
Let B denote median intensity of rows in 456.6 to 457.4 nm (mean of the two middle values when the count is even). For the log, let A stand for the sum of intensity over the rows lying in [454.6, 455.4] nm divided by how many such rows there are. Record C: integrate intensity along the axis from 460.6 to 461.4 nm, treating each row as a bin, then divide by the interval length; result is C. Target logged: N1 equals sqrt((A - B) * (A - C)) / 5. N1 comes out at 0.0243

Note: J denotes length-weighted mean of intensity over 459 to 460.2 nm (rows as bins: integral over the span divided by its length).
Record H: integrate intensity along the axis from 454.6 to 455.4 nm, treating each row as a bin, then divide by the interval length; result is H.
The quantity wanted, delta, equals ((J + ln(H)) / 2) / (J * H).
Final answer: 0.136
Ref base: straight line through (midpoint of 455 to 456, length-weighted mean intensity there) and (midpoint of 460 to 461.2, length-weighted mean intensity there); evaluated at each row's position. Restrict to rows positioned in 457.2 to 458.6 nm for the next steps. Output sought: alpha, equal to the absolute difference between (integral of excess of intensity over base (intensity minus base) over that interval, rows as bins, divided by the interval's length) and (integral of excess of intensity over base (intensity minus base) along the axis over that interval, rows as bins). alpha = 0.029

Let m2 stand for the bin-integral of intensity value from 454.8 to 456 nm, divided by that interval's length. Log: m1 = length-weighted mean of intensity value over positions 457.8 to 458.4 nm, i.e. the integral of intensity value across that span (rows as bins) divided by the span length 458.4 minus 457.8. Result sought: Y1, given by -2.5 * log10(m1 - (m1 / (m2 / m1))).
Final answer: 1.7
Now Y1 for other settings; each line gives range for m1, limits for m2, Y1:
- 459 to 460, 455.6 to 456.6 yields 4.5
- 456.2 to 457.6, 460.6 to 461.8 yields 3.2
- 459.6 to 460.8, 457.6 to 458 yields 1.6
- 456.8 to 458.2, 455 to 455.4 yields 1.8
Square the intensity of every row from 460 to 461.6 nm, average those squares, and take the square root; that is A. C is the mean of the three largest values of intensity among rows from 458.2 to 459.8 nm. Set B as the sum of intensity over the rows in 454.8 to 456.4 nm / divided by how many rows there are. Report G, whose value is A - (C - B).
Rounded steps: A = 4.77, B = 4.92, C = 5.04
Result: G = 4.65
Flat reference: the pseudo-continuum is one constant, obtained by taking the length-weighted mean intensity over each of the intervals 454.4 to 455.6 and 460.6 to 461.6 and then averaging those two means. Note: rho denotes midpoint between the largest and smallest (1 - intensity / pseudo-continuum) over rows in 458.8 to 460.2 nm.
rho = 0.024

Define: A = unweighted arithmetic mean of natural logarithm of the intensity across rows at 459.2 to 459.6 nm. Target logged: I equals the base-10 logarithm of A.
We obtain 0.193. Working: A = 1.56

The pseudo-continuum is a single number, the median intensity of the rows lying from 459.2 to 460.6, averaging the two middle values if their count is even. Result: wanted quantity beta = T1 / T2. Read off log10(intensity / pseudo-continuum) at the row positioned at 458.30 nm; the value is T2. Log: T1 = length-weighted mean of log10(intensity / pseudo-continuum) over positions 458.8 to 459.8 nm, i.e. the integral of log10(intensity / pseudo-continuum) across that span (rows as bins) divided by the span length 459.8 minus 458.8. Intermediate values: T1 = 0.009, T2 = -0.001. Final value -9.1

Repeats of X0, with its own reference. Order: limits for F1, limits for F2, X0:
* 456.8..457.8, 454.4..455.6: 0.19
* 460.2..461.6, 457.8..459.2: 0.54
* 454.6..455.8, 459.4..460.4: 0.21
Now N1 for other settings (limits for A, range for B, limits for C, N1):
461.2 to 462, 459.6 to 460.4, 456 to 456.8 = 0.0199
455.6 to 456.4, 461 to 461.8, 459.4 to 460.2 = 0.0307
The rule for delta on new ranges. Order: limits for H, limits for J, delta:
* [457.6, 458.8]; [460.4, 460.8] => 0.140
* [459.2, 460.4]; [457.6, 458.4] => 0.139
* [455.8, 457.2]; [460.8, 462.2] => 0.139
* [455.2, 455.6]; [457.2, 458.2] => 0.139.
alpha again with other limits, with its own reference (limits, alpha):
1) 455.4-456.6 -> 0.019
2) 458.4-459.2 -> 0.015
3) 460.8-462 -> 0.030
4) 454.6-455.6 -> 0.000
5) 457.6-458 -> 0.150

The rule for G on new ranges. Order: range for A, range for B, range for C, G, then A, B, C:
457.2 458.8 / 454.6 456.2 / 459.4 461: 4.71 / 4.81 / 4.90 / 4.99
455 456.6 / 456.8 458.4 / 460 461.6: 4.61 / 4.82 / 4.79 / 5.00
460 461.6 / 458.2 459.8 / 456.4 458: 4.51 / 4.77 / 4.75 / 5.02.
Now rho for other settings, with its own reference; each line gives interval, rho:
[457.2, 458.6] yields 0.032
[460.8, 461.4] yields 0.002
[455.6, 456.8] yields 0.053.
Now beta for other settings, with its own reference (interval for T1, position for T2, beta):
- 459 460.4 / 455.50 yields -0.2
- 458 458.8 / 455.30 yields -0.3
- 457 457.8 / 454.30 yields 2.2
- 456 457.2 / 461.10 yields -1.4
